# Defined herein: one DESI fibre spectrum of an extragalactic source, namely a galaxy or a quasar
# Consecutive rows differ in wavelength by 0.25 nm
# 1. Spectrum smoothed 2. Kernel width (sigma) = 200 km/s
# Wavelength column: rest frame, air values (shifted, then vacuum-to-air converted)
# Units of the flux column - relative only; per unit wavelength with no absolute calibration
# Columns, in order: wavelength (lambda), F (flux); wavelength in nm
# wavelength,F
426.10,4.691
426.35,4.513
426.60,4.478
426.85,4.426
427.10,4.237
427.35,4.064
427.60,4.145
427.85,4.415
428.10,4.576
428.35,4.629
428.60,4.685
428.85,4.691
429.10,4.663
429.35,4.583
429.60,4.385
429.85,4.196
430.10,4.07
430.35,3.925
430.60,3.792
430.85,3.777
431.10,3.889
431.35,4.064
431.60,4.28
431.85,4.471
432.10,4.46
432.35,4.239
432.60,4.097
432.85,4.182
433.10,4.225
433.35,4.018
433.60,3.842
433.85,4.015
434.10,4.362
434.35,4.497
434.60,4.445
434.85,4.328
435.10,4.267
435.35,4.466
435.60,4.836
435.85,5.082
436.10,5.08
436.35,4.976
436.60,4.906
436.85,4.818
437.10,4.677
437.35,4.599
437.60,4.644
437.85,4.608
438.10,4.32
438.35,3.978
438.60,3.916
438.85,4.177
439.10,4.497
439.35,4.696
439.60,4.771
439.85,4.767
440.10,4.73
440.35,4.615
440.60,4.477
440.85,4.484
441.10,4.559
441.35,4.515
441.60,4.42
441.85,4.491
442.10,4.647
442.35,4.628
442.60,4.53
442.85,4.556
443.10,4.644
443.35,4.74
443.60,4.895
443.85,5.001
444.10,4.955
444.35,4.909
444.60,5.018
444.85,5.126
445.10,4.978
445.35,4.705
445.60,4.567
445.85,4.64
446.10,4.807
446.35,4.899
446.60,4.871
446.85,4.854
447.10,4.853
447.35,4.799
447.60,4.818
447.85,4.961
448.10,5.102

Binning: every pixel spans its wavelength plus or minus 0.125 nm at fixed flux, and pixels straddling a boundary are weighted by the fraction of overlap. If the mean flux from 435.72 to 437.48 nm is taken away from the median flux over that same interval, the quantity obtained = 0.03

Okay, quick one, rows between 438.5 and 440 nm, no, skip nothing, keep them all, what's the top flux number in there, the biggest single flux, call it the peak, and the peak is 4.771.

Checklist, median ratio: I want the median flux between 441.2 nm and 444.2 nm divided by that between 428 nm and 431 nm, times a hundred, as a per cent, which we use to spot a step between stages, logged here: 103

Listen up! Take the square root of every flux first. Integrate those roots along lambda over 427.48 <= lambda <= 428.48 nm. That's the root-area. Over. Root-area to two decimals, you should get 2.11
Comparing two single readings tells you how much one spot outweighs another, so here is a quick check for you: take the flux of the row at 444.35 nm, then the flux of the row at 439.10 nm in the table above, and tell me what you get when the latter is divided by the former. 0.916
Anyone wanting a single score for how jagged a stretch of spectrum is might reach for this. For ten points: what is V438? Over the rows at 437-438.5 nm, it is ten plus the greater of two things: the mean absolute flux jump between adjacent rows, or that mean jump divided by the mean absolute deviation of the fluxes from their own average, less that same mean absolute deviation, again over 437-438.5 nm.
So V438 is 10.5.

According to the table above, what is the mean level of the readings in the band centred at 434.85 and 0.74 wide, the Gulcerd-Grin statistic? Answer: 4.35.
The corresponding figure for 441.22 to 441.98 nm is 4.48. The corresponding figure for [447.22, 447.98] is 4.86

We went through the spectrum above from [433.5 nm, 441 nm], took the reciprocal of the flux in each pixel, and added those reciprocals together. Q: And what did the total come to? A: 6.7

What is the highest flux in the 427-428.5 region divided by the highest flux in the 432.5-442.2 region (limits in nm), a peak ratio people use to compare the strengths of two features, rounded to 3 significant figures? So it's 0.911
